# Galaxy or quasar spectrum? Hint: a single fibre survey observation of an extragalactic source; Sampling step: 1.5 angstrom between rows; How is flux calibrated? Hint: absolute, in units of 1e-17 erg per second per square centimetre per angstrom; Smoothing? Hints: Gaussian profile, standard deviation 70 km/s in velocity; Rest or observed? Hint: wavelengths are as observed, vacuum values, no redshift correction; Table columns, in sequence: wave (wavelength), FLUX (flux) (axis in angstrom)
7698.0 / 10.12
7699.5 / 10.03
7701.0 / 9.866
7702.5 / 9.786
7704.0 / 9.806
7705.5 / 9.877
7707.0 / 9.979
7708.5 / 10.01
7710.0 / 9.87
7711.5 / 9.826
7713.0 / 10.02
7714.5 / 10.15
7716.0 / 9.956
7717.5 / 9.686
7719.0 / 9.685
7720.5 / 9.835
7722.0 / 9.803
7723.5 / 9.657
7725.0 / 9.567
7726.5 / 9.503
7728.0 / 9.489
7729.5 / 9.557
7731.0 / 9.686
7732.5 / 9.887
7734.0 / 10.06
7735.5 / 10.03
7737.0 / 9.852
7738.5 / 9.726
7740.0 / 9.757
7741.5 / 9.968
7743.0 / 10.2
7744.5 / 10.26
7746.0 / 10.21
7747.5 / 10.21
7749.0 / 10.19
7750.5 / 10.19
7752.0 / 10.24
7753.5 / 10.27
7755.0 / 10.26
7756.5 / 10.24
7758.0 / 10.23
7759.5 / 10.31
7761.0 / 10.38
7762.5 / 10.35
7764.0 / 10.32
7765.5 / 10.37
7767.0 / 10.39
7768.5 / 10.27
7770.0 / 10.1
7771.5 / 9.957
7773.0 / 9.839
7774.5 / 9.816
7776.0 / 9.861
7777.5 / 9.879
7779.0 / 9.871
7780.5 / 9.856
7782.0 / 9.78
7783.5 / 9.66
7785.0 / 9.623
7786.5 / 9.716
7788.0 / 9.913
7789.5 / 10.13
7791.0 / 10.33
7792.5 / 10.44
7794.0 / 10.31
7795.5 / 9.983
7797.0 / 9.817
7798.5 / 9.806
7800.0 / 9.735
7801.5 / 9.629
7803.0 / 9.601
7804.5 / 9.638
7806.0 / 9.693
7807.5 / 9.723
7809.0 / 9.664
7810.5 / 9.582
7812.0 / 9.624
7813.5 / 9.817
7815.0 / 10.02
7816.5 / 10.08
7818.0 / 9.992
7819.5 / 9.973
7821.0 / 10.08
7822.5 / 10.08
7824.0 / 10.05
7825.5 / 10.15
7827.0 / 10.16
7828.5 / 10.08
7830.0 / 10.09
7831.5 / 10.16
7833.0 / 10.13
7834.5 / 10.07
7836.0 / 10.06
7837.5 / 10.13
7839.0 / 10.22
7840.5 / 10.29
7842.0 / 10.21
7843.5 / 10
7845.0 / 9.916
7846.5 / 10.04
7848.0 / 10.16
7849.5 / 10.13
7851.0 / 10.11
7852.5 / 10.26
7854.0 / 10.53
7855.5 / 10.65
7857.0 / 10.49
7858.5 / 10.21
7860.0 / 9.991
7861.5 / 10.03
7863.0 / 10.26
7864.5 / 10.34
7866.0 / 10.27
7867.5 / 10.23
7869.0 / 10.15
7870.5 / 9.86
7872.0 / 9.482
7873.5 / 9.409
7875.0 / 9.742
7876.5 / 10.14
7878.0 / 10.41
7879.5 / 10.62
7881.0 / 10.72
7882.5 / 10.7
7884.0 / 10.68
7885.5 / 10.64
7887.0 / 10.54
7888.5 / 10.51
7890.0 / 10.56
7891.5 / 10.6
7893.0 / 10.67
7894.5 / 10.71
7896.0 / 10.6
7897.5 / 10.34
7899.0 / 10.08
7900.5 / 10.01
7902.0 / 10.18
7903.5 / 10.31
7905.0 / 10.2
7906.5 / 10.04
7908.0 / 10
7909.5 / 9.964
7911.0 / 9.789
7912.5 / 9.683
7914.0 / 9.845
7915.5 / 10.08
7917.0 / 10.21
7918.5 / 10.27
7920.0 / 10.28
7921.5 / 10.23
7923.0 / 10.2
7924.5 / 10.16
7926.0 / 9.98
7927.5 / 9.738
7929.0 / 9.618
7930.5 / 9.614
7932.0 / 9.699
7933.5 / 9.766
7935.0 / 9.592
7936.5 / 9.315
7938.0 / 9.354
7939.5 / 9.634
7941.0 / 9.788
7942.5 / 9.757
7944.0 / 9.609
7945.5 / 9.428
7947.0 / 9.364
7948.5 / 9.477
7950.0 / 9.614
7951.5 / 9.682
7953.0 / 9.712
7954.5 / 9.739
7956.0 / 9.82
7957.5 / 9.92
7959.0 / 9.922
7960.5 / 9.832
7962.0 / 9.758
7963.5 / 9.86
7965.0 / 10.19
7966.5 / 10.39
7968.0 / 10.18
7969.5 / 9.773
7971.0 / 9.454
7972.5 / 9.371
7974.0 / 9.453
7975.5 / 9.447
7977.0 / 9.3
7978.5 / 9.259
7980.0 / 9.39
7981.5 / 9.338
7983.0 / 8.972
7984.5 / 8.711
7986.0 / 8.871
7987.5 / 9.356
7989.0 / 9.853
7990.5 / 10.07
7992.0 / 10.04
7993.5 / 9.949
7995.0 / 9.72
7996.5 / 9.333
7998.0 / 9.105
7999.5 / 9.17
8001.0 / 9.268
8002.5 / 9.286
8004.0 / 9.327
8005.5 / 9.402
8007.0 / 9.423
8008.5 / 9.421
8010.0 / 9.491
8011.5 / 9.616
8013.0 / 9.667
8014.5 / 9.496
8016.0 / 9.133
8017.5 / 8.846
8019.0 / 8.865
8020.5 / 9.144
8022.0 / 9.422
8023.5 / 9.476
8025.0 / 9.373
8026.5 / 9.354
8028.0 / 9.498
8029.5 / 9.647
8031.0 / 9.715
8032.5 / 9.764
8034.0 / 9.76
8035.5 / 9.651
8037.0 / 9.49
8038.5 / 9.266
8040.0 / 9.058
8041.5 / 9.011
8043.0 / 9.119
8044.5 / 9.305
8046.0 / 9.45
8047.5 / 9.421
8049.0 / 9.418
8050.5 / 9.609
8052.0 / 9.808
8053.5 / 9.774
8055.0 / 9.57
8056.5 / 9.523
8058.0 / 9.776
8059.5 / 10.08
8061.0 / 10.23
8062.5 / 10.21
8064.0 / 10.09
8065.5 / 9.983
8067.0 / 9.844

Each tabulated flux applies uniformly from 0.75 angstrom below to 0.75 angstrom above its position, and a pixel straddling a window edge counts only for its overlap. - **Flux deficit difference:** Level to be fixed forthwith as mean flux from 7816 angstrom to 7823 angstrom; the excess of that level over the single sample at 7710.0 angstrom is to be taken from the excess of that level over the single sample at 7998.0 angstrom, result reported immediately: 0.8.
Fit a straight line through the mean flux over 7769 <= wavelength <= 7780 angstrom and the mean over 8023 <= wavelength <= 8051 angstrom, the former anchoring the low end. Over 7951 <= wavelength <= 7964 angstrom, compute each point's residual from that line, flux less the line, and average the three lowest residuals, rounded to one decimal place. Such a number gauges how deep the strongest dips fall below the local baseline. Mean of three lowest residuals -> 0.1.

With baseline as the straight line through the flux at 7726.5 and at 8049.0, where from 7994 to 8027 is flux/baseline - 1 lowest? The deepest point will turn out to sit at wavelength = 8017.5 angstrom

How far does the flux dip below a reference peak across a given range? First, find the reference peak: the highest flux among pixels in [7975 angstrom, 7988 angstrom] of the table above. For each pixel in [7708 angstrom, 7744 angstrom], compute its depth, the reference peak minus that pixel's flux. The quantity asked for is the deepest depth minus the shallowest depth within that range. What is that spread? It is 0.71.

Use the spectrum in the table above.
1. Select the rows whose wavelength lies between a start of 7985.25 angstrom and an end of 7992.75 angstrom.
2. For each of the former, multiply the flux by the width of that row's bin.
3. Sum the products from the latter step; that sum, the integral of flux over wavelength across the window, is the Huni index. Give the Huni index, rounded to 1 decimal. 72.3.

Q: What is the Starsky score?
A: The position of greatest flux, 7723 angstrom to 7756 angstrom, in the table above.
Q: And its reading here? 7753.5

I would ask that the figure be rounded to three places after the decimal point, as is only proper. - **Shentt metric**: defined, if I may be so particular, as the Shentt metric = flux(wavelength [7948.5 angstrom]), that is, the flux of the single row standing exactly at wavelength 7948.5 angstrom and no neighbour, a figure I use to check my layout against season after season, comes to 9.477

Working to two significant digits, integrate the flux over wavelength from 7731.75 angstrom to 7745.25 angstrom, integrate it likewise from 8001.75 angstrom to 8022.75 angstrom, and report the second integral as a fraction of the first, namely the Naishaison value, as 1.5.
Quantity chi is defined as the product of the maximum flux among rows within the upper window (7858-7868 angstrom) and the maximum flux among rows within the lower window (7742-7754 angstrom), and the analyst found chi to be 106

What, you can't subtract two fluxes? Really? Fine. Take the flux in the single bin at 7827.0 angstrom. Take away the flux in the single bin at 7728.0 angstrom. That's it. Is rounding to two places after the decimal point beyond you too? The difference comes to 0.67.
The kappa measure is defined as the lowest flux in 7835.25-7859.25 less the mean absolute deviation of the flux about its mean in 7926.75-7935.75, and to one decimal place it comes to 9.9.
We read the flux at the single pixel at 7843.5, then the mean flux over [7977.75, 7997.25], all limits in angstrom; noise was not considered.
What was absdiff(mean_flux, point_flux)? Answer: 0.5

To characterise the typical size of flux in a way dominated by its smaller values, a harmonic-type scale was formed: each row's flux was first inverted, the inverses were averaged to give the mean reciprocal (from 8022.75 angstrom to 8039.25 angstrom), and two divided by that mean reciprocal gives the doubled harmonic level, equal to 19.1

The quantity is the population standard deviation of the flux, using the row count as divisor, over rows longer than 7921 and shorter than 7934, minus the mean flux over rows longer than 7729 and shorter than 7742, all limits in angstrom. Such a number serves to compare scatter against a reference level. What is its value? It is -9.60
